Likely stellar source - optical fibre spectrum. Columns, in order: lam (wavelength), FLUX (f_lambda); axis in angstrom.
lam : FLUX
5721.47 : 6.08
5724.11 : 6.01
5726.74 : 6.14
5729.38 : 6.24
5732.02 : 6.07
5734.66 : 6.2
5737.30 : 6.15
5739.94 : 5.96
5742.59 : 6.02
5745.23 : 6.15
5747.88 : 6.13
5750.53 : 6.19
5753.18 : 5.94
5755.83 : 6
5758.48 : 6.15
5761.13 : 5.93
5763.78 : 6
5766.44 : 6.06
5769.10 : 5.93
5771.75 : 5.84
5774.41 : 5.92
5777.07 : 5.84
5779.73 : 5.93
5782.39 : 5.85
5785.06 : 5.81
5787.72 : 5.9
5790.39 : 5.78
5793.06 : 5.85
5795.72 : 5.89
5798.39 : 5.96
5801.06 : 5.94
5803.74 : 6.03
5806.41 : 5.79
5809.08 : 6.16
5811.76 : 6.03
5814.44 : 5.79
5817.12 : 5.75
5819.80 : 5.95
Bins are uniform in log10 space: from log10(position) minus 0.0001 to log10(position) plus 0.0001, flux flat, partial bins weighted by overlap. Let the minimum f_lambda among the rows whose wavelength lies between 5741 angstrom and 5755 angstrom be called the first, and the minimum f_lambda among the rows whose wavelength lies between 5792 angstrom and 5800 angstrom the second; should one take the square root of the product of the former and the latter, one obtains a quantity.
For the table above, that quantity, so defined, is 5.89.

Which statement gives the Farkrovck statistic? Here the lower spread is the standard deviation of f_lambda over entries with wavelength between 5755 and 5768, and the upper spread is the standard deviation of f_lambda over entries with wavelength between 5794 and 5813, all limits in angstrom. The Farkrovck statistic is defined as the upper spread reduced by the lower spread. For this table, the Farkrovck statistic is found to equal 0.035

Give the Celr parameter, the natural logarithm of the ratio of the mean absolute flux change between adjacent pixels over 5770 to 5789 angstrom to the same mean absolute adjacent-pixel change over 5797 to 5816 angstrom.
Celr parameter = -0.9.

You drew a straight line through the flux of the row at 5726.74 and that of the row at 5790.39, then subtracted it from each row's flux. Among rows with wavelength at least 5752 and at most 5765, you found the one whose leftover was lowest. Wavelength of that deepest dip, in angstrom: 5753.18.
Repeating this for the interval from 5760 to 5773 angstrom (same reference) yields 5771.75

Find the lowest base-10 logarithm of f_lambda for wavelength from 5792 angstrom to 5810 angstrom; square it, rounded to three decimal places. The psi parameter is 0.582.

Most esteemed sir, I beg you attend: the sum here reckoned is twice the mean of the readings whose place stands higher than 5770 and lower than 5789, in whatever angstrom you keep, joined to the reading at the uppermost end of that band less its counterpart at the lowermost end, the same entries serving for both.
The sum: 11.8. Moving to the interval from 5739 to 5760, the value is 12.3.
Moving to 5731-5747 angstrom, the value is 12.3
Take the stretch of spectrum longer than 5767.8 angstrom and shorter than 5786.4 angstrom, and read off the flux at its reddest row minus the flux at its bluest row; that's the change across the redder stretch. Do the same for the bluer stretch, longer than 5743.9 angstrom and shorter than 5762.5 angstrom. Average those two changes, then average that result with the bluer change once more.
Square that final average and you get 0.0380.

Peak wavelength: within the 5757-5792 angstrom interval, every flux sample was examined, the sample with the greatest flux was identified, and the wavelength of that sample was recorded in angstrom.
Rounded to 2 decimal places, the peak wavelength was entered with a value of 5758.48 angstrom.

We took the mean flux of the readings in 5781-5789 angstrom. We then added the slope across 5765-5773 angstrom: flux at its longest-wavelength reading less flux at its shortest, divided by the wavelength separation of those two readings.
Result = 5.81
